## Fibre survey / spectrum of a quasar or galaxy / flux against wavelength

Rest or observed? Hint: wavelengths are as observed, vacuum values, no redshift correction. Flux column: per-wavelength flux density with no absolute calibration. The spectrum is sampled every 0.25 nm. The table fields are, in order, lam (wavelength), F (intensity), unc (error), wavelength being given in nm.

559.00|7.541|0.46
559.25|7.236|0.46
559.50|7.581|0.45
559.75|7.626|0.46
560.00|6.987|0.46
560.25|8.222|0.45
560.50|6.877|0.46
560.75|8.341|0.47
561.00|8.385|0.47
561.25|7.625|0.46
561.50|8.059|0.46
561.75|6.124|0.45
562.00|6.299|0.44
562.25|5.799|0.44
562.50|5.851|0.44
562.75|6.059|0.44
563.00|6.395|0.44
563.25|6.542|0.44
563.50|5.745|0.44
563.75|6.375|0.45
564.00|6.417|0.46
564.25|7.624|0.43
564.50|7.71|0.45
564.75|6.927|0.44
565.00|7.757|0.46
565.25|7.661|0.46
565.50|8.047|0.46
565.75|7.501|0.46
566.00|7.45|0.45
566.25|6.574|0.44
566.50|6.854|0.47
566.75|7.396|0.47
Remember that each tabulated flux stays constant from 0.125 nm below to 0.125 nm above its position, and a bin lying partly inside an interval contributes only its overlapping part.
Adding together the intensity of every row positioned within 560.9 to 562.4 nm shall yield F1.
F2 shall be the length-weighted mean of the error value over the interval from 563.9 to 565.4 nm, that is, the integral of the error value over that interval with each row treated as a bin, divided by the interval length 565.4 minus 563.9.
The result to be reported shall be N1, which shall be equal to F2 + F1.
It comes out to 43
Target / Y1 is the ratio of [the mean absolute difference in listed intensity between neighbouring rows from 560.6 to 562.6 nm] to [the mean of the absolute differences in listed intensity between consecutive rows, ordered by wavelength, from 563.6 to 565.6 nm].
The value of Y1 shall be 1.14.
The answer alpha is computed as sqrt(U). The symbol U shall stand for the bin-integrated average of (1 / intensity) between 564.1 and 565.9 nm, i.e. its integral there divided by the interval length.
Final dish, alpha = 0.363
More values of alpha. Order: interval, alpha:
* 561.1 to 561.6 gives 0.357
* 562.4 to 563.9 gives 0.403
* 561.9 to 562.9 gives 0.408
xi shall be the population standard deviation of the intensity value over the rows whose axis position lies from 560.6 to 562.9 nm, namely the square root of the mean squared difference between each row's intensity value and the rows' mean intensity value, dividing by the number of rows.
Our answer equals 1.06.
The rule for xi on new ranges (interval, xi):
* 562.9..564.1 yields 0.28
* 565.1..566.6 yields 0.49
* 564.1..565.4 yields 0.31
